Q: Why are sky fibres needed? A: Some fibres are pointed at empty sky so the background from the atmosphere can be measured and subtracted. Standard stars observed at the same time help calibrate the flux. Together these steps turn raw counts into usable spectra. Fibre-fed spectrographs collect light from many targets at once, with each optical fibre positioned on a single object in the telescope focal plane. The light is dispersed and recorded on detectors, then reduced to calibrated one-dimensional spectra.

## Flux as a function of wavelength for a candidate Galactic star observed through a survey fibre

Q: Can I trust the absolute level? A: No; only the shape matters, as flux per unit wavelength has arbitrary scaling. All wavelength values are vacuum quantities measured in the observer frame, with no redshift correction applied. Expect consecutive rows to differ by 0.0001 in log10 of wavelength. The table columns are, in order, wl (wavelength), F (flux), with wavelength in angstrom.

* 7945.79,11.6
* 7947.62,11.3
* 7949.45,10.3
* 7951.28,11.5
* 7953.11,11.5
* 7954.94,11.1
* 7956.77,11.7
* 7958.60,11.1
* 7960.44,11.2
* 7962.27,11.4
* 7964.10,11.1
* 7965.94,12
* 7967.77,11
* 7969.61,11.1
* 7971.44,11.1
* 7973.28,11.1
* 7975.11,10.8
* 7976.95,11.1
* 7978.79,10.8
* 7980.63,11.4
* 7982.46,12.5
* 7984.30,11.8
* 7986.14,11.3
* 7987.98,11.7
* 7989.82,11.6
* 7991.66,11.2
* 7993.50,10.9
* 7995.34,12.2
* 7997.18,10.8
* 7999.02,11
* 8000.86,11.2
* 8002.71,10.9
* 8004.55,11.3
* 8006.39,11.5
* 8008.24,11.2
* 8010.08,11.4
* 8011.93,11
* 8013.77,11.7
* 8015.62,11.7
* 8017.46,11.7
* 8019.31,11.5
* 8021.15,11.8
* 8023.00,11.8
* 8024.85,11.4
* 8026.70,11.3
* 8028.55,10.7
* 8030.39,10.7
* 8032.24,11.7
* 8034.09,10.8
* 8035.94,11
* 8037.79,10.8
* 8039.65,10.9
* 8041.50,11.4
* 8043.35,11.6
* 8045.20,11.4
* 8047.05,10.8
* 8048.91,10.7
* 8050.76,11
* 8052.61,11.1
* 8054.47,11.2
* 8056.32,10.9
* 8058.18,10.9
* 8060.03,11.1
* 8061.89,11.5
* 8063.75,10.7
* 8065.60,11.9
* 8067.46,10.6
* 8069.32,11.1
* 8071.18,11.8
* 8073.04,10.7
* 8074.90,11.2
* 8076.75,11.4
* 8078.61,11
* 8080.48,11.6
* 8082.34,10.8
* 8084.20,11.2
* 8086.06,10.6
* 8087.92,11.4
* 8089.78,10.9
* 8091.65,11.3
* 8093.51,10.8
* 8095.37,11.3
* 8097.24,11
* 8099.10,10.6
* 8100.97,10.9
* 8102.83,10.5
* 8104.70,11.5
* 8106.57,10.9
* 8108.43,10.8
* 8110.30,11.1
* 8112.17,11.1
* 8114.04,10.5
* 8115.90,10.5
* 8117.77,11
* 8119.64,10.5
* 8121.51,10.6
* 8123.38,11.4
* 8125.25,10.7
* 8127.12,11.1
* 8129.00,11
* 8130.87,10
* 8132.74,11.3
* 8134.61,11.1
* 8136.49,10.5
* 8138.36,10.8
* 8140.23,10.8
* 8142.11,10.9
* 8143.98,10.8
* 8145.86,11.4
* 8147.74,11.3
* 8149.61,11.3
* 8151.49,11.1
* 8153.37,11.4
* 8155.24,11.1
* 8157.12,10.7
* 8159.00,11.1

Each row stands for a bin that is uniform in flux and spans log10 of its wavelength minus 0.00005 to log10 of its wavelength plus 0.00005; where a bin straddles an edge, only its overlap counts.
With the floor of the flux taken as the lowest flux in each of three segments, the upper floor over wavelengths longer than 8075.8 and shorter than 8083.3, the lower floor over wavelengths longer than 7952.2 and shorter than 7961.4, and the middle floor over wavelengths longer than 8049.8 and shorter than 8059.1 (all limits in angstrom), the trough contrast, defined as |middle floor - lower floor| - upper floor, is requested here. -10.6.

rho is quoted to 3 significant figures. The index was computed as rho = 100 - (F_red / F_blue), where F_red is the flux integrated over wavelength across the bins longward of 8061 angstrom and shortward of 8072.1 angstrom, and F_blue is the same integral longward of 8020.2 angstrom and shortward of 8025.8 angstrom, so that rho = 98.1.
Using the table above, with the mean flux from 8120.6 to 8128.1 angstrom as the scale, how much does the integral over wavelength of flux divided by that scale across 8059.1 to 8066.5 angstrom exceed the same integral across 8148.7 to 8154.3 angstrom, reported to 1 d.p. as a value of 1.9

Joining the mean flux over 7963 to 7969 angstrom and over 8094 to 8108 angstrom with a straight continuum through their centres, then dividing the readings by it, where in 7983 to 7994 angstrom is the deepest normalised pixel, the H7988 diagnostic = 7993.50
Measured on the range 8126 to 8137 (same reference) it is 8130.87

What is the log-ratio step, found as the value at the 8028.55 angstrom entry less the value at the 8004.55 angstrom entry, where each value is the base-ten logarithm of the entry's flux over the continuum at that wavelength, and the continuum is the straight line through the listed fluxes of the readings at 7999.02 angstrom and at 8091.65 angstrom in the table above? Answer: -0.027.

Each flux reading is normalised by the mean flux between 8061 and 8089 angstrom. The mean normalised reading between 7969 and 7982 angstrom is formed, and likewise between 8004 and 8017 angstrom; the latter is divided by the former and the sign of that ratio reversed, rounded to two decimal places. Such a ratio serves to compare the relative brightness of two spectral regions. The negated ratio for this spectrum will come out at -1.03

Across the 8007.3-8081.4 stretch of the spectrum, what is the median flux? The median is 11.2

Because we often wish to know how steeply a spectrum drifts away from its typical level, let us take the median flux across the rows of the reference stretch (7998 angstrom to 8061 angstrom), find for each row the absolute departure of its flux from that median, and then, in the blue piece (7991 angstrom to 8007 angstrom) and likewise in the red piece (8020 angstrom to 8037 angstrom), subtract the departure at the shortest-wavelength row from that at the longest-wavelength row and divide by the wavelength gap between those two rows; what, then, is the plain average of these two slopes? -0.003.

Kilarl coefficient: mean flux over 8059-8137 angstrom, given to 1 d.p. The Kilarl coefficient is 11.0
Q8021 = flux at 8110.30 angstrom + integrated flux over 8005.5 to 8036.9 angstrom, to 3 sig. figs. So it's 367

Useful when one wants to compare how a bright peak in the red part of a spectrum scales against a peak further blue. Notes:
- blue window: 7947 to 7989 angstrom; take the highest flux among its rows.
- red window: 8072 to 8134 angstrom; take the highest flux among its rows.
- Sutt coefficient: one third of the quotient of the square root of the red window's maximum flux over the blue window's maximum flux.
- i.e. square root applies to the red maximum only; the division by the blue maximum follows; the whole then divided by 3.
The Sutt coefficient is 0.091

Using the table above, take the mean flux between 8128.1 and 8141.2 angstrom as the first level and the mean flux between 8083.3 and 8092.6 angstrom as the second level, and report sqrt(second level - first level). 0.54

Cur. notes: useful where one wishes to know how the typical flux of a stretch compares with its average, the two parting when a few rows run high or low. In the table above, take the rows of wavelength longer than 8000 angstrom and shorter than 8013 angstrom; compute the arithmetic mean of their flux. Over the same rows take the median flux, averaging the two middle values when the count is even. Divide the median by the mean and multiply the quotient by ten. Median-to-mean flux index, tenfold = 10.0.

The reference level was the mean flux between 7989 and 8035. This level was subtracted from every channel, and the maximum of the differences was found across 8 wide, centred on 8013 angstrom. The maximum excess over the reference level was 0.38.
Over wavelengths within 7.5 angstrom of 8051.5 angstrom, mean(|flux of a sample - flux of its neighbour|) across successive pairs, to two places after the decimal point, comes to 0.21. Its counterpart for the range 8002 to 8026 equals 0.26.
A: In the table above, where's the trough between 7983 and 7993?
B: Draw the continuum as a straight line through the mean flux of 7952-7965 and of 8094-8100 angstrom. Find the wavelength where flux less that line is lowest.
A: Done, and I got 7991.66 angstrom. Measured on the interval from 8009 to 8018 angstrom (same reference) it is 8011.93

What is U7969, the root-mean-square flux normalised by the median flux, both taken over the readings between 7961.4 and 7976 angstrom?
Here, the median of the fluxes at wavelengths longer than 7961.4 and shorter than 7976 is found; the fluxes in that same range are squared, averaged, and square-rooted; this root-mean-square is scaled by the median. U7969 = 1.01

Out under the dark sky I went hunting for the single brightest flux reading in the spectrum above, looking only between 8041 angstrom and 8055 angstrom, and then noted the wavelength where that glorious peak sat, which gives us 8043.35 angstrom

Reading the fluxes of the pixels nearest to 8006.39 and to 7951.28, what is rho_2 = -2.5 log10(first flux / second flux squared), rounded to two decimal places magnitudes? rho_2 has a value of 2.65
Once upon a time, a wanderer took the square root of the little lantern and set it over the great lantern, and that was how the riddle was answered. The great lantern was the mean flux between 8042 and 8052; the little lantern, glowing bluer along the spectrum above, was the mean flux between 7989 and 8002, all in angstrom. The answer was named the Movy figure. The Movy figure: 0.302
